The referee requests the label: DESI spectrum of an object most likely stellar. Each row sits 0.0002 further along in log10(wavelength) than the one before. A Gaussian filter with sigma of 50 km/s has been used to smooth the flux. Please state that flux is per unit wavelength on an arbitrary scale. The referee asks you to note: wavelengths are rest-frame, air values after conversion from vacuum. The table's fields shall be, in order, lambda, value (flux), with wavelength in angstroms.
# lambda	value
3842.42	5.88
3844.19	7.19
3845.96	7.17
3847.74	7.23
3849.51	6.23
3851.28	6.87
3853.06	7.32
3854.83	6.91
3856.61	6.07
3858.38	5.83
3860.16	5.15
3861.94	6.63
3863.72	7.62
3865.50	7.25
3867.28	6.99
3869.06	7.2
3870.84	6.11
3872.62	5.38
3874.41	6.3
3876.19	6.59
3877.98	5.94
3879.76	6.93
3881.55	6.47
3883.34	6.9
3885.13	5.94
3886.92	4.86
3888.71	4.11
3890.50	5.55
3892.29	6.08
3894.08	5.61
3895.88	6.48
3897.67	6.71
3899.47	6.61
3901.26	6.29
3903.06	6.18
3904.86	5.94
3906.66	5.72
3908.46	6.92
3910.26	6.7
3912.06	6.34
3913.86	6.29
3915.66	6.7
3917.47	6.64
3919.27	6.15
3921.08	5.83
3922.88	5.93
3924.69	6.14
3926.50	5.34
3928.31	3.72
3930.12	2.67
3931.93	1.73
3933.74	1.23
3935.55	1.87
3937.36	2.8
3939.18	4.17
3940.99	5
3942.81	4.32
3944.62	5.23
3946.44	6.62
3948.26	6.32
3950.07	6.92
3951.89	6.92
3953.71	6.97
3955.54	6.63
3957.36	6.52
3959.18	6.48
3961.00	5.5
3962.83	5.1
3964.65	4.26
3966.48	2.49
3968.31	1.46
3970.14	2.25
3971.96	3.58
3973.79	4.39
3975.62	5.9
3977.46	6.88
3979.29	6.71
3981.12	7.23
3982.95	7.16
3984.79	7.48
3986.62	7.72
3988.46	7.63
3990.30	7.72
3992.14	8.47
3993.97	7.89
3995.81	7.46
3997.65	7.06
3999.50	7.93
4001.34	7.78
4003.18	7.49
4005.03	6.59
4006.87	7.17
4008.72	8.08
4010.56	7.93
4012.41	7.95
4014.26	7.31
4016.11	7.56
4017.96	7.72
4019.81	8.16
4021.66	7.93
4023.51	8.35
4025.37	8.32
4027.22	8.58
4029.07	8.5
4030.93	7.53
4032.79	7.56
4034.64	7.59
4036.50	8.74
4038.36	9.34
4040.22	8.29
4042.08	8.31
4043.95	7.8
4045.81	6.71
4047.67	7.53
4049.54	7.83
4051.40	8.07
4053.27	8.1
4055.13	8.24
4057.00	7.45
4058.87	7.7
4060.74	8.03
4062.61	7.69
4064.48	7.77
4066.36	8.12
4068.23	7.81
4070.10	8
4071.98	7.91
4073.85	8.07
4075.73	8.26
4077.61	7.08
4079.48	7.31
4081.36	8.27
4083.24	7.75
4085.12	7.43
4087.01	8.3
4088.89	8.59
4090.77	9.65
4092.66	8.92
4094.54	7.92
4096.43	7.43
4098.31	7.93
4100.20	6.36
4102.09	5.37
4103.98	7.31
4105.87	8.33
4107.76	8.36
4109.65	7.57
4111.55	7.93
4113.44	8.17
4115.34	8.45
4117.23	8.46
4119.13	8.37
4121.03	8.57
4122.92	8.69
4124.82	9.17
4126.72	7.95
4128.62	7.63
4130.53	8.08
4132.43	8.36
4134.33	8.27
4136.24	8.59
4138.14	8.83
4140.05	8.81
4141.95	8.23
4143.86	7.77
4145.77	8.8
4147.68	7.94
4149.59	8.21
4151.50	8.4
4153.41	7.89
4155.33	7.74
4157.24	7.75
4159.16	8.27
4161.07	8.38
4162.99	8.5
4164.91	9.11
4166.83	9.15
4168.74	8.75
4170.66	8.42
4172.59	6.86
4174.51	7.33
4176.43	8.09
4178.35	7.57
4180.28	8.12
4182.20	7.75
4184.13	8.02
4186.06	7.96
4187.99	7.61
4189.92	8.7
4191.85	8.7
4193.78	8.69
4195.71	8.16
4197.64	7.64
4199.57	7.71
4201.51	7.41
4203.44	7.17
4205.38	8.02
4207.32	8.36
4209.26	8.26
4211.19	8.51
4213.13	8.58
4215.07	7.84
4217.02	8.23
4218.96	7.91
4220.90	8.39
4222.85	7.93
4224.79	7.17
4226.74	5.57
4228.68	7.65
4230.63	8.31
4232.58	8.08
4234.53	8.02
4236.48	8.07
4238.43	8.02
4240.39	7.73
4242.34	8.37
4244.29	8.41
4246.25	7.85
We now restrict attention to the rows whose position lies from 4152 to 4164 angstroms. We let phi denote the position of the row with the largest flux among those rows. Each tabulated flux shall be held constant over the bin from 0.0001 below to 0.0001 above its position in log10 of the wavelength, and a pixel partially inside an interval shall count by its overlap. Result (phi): 4162.99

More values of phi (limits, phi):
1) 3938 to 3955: 3953.71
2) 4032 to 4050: 4038.36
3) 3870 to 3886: 3879.76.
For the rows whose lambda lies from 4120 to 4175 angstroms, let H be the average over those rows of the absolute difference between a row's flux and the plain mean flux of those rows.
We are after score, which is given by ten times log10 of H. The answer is -3.7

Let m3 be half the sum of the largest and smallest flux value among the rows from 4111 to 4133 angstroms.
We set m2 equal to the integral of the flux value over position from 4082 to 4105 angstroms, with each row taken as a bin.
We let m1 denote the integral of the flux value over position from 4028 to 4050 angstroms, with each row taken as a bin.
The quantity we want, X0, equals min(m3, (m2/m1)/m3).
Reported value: 0.12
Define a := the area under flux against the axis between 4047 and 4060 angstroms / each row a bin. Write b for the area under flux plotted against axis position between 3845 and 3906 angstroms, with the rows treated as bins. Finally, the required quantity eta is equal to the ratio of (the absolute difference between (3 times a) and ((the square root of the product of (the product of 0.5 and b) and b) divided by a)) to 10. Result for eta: 30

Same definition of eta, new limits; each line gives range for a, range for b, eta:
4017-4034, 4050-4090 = 41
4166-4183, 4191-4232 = 41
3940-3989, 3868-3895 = 83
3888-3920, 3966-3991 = 59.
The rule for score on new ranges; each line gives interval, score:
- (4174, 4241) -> -4.1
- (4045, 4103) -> -3.0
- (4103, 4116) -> -4.5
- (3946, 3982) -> 1.7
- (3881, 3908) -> -2.7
